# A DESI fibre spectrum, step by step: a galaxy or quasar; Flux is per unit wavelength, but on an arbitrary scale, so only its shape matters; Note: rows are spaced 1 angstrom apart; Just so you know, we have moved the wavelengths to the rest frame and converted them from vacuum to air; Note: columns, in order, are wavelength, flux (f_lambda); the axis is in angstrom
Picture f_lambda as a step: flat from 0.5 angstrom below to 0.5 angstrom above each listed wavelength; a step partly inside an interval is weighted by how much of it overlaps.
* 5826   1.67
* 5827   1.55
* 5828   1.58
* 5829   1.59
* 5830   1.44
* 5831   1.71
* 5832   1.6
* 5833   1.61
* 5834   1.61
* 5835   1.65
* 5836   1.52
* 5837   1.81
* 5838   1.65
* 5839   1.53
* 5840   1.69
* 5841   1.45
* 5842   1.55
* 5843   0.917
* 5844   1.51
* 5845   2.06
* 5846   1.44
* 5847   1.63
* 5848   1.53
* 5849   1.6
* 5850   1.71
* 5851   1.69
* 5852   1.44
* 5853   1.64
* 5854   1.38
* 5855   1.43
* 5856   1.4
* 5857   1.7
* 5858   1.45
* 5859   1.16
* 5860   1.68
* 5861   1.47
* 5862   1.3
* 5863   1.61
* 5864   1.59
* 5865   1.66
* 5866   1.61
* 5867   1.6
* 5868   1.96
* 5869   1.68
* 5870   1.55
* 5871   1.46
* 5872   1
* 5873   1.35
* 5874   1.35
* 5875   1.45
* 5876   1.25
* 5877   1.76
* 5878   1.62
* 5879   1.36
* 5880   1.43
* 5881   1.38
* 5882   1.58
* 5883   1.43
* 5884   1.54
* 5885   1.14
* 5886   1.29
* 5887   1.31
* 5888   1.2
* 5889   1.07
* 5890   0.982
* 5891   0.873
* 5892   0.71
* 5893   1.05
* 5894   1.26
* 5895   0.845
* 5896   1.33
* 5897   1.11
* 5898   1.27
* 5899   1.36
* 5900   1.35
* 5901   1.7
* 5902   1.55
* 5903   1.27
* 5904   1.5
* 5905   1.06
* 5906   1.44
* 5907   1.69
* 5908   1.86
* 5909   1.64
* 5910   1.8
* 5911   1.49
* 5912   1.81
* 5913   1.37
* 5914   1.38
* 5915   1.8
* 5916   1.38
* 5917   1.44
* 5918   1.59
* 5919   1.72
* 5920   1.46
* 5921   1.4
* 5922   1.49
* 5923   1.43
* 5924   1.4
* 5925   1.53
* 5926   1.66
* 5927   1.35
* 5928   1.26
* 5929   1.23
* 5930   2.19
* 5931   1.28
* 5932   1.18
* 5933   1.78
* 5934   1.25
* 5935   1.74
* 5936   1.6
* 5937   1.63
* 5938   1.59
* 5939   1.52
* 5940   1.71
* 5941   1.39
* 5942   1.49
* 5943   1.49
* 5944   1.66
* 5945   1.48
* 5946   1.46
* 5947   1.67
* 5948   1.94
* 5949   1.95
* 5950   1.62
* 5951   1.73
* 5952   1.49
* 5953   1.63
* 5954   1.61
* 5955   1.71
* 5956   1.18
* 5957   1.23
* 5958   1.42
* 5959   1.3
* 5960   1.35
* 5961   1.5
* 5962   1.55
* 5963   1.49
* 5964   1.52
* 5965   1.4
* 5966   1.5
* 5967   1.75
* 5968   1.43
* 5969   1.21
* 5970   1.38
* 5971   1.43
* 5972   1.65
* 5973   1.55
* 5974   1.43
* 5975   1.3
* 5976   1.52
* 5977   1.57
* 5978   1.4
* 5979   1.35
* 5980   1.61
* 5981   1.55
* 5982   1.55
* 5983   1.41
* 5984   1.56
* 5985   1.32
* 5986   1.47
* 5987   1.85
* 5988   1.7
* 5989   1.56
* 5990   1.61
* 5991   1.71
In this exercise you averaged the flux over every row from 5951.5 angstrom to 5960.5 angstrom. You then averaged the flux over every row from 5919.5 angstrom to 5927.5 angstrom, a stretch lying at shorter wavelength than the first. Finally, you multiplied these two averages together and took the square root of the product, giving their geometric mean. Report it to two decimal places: 1.45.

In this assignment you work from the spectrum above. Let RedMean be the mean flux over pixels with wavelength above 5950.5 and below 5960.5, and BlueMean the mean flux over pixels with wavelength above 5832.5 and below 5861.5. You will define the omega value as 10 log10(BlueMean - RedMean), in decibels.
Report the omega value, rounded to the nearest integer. -11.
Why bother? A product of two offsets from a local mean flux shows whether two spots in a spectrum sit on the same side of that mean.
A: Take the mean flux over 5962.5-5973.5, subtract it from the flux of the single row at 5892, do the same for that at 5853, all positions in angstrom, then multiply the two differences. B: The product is -0.122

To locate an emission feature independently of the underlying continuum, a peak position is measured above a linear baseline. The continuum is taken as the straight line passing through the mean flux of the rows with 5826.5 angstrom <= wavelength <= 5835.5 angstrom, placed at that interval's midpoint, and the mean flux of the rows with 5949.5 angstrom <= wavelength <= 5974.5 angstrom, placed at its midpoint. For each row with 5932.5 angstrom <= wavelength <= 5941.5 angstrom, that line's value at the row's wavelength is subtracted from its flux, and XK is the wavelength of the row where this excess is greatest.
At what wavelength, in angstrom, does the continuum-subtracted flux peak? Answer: 5933 angstrom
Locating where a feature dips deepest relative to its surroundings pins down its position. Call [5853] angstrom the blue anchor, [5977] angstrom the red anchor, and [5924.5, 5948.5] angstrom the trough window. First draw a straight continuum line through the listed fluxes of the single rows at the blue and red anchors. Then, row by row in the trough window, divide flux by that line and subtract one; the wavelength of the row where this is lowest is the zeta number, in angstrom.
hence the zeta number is 5932 angstrom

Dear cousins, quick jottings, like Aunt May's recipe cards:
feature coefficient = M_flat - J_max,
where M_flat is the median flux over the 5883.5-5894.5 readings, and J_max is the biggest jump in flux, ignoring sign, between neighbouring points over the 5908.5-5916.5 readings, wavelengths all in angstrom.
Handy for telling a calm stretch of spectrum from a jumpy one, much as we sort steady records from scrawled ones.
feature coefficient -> 0.70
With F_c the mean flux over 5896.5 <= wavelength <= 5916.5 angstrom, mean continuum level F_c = 1.49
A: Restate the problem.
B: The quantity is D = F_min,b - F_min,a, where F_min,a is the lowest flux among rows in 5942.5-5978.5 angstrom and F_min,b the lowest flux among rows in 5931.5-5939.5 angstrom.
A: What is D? 0.00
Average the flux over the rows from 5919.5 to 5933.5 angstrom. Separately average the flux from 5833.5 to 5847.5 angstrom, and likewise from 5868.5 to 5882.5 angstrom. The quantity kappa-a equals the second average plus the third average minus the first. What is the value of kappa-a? 1.54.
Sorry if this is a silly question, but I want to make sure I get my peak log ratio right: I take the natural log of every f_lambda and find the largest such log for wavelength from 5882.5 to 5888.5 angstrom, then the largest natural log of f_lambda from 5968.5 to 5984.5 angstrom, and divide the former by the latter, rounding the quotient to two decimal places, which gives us 0.86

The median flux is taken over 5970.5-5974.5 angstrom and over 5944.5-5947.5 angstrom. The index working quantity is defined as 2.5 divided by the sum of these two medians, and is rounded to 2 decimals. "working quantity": 0.84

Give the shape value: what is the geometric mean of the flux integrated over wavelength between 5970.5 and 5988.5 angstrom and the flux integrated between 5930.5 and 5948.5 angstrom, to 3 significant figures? 27.5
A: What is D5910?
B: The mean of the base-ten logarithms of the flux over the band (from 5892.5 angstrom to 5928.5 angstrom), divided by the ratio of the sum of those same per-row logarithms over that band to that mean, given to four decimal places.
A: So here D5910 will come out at 0.0043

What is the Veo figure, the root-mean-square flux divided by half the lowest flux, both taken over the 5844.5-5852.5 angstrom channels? 2.29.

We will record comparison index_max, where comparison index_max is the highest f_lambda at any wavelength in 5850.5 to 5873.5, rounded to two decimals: 1.96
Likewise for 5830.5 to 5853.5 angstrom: 2.06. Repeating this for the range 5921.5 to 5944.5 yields 2.19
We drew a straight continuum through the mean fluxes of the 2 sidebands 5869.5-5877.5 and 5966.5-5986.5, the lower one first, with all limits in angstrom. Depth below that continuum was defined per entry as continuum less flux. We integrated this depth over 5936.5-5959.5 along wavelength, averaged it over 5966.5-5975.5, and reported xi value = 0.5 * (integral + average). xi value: -1.3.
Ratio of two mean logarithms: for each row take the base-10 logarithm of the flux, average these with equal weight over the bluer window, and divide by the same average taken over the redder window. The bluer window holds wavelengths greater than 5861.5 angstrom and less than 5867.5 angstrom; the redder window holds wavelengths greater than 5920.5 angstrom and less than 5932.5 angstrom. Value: 1.2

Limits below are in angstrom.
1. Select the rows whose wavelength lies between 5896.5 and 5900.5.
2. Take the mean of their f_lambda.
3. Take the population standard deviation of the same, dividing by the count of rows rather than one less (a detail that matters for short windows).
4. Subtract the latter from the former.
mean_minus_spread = 1.17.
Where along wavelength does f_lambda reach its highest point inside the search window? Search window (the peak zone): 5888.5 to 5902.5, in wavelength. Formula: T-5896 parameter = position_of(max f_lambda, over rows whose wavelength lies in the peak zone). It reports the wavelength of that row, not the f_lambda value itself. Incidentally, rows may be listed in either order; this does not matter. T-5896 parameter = 5901 angstrom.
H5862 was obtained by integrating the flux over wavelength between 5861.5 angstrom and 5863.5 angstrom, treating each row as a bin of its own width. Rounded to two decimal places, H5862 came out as 2.91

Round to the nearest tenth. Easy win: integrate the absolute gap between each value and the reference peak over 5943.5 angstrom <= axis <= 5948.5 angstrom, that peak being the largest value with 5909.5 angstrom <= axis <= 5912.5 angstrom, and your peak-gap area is 1.1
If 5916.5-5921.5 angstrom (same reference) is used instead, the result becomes 1.4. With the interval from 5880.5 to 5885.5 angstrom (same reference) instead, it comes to 2.0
